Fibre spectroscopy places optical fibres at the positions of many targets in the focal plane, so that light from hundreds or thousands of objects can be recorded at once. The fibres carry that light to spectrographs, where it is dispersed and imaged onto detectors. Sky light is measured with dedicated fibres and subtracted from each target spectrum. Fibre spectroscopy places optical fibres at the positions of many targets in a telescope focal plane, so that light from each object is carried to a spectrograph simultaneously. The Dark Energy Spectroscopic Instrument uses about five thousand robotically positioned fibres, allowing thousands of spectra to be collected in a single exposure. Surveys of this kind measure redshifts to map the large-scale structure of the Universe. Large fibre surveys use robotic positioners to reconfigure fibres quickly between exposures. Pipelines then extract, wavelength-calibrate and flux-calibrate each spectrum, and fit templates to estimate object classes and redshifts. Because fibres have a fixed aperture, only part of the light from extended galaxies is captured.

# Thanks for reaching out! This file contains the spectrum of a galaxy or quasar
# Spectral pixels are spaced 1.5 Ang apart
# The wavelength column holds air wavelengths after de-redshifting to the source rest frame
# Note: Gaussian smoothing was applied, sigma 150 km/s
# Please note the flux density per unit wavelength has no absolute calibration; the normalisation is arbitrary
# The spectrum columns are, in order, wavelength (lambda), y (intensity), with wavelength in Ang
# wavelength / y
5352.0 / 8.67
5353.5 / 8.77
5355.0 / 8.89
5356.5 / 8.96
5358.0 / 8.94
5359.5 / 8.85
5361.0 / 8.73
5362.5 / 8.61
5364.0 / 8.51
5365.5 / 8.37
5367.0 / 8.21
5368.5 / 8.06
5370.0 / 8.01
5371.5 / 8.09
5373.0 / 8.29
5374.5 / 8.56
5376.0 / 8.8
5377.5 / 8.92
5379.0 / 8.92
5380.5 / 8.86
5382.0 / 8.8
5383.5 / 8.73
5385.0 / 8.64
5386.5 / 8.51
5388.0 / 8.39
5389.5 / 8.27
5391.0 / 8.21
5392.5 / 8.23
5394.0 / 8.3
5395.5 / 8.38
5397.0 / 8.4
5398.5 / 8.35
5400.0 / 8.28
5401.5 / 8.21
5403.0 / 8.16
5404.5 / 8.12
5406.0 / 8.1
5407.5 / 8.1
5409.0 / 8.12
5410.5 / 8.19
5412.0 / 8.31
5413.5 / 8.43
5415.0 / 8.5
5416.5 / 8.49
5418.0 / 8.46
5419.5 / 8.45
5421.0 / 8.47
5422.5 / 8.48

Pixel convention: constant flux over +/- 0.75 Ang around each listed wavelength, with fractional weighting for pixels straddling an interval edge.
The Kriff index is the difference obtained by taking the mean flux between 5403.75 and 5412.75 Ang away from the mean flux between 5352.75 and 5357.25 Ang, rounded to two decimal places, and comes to 0.72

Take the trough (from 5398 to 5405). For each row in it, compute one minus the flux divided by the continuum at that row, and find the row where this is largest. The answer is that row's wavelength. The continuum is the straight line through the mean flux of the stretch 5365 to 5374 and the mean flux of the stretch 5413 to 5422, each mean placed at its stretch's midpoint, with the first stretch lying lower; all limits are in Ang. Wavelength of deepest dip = 5404.5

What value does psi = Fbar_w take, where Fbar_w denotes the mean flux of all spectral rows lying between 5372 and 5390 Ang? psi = 8.6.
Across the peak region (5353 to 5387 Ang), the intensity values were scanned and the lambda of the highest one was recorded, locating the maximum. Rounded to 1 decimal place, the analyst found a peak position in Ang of 5356.5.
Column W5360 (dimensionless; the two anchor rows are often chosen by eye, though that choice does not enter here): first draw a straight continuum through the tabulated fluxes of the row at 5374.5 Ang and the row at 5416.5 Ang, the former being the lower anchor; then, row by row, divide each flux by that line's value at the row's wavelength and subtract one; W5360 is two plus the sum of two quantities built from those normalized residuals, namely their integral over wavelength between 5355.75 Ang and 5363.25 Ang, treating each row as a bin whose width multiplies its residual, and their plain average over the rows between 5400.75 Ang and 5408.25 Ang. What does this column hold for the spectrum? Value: 2.2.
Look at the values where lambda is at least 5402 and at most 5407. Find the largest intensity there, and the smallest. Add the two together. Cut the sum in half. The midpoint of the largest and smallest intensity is 8.13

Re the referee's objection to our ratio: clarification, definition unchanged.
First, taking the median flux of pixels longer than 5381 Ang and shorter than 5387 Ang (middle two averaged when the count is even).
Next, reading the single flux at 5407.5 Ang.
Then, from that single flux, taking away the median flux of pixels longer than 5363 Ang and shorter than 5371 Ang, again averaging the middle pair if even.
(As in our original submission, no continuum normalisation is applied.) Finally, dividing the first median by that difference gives -79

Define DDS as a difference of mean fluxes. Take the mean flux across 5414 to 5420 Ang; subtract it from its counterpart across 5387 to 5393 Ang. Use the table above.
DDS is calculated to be -0.2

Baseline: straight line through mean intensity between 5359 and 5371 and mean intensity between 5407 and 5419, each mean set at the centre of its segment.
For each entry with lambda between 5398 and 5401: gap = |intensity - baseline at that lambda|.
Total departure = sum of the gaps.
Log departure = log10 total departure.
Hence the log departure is -1.1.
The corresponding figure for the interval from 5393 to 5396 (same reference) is -1.1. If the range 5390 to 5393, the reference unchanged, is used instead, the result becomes -0.5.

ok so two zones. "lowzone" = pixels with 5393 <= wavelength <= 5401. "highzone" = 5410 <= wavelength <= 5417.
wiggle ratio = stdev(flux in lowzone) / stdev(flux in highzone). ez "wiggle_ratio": 0.4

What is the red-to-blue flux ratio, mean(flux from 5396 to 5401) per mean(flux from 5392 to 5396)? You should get 1.00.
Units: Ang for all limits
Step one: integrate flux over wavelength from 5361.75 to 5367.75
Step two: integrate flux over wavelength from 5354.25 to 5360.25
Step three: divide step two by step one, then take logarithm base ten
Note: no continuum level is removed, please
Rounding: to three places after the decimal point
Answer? 0.024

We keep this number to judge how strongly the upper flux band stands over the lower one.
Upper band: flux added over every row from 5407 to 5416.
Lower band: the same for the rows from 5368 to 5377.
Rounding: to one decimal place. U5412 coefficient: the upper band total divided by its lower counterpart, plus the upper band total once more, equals 50.6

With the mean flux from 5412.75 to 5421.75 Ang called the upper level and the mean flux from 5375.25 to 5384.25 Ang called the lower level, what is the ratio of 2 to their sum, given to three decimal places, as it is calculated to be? 0.116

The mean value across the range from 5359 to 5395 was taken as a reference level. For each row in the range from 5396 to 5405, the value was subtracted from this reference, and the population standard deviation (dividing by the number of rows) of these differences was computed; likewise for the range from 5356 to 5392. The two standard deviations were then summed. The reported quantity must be 0.40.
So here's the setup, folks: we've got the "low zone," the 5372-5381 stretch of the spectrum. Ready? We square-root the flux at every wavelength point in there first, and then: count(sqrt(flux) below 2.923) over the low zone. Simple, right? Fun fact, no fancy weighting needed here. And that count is 1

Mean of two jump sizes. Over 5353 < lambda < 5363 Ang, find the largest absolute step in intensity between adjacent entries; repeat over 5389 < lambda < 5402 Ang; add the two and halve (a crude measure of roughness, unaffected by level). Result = 0.10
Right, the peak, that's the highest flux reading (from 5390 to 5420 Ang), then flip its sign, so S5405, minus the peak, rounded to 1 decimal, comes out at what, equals -8.5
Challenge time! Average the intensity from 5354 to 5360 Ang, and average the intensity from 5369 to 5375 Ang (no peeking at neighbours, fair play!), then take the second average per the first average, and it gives 0.92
